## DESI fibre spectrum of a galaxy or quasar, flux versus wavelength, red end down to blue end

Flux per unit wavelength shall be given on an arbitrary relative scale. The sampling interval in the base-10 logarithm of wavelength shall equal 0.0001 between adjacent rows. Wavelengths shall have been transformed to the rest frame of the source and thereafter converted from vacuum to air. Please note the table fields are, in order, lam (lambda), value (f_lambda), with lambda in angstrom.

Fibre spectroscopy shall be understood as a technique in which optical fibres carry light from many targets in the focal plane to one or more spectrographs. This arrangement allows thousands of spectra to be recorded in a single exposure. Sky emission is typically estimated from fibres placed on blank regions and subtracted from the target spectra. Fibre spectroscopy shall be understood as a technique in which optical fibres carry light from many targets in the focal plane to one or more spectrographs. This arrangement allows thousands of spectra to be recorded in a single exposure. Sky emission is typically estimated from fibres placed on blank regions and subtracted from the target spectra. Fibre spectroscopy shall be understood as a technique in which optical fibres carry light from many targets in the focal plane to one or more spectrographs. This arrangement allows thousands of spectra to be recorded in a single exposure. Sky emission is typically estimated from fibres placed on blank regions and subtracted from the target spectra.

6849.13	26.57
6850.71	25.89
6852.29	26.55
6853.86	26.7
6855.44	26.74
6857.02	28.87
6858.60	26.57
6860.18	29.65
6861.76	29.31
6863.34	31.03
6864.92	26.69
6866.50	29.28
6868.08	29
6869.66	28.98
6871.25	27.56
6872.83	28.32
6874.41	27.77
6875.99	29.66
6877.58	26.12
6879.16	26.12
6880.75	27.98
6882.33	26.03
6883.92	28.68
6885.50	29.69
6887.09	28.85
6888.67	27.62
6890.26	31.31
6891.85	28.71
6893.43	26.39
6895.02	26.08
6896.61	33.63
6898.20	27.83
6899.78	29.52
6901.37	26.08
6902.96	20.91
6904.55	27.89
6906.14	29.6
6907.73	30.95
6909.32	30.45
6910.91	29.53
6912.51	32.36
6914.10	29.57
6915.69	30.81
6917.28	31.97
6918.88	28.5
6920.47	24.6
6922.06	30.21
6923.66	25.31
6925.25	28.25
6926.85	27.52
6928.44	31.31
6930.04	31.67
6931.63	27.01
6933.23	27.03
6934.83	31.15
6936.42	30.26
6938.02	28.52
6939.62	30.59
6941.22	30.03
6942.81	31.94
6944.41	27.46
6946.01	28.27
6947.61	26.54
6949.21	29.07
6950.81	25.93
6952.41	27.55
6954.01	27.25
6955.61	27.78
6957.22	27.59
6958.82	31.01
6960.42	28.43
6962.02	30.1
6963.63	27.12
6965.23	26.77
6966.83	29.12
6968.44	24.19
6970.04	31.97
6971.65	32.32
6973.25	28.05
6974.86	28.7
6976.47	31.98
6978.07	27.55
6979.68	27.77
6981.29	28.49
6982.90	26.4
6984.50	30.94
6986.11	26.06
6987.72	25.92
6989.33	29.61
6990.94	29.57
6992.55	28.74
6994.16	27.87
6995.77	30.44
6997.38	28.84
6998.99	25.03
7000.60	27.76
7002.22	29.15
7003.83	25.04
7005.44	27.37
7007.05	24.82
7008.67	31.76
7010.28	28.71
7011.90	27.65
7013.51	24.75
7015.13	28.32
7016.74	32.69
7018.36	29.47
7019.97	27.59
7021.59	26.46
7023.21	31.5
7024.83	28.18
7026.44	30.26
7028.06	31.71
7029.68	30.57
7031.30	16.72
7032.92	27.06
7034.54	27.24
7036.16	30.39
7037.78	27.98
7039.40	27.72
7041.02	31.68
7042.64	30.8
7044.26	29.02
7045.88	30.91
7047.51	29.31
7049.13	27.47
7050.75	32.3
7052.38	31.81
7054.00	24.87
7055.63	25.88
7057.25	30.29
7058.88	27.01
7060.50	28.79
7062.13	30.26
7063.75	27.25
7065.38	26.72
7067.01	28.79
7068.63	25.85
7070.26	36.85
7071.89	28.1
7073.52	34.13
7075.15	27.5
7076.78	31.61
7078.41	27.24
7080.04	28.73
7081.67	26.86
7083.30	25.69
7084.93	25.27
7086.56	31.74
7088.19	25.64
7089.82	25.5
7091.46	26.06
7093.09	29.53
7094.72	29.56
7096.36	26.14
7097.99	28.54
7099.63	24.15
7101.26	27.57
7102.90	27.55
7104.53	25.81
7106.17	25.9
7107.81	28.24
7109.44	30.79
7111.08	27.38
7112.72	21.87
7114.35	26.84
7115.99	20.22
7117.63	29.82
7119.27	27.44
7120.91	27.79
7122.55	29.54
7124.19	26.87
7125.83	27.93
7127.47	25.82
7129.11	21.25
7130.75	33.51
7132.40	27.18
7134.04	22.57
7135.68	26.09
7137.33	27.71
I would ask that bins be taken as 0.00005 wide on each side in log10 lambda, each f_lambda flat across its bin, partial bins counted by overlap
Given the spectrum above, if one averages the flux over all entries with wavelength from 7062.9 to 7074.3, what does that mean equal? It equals 29.7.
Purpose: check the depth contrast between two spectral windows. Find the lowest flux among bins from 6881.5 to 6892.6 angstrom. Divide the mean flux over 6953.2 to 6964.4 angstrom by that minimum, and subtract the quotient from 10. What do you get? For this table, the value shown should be 8.91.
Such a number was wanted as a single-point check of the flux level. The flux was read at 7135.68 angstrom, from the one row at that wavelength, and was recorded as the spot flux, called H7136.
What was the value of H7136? 26.09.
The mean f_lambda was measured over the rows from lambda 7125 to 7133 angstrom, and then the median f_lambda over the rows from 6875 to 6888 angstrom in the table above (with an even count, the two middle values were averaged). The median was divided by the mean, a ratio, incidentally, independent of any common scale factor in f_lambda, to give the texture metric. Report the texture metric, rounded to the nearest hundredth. 1.04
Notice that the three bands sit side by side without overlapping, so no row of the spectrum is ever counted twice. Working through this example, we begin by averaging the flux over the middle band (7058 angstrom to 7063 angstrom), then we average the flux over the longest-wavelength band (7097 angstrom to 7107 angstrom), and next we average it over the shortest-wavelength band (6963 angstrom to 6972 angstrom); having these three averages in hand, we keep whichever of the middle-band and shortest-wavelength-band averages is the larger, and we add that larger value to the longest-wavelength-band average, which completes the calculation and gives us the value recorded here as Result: 55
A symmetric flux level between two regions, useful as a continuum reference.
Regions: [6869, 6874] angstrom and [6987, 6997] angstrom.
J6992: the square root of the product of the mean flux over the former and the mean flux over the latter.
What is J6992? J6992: 28.5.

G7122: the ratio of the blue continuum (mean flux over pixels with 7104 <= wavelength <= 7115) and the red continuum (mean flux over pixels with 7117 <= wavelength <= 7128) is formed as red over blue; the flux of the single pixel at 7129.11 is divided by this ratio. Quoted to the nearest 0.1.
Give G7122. 20.3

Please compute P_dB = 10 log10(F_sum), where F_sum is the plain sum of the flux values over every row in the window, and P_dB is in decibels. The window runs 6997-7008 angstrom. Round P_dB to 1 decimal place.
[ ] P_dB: 22.7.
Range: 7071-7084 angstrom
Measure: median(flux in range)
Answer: 27.8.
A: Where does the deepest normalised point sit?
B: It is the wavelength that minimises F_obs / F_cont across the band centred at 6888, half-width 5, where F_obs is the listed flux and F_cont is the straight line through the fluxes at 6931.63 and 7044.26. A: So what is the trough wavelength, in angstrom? 6888.67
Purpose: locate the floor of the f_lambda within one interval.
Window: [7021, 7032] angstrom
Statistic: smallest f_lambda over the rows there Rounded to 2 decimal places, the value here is 16.72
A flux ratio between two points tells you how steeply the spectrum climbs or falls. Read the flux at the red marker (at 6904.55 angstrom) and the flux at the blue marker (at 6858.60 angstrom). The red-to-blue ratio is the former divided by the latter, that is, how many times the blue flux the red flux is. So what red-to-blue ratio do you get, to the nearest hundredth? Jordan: 1.05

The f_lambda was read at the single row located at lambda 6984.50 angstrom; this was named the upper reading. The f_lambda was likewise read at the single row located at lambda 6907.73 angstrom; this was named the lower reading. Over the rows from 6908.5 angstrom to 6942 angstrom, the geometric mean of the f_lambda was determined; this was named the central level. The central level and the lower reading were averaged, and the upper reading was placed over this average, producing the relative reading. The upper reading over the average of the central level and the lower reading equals 1.027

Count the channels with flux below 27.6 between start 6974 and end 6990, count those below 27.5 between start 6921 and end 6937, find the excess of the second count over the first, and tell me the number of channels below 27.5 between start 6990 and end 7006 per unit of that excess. -3.0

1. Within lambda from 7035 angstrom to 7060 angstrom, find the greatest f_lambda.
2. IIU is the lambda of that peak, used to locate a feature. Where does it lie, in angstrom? 7050.75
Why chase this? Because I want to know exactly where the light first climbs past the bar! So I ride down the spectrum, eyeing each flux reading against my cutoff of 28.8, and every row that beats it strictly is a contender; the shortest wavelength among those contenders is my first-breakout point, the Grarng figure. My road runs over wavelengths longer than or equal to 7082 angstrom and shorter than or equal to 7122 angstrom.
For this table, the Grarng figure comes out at 7086.56 angstrom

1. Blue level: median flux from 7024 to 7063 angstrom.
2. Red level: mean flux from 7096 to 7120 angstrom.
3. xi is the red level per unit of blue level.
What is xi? 0.91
